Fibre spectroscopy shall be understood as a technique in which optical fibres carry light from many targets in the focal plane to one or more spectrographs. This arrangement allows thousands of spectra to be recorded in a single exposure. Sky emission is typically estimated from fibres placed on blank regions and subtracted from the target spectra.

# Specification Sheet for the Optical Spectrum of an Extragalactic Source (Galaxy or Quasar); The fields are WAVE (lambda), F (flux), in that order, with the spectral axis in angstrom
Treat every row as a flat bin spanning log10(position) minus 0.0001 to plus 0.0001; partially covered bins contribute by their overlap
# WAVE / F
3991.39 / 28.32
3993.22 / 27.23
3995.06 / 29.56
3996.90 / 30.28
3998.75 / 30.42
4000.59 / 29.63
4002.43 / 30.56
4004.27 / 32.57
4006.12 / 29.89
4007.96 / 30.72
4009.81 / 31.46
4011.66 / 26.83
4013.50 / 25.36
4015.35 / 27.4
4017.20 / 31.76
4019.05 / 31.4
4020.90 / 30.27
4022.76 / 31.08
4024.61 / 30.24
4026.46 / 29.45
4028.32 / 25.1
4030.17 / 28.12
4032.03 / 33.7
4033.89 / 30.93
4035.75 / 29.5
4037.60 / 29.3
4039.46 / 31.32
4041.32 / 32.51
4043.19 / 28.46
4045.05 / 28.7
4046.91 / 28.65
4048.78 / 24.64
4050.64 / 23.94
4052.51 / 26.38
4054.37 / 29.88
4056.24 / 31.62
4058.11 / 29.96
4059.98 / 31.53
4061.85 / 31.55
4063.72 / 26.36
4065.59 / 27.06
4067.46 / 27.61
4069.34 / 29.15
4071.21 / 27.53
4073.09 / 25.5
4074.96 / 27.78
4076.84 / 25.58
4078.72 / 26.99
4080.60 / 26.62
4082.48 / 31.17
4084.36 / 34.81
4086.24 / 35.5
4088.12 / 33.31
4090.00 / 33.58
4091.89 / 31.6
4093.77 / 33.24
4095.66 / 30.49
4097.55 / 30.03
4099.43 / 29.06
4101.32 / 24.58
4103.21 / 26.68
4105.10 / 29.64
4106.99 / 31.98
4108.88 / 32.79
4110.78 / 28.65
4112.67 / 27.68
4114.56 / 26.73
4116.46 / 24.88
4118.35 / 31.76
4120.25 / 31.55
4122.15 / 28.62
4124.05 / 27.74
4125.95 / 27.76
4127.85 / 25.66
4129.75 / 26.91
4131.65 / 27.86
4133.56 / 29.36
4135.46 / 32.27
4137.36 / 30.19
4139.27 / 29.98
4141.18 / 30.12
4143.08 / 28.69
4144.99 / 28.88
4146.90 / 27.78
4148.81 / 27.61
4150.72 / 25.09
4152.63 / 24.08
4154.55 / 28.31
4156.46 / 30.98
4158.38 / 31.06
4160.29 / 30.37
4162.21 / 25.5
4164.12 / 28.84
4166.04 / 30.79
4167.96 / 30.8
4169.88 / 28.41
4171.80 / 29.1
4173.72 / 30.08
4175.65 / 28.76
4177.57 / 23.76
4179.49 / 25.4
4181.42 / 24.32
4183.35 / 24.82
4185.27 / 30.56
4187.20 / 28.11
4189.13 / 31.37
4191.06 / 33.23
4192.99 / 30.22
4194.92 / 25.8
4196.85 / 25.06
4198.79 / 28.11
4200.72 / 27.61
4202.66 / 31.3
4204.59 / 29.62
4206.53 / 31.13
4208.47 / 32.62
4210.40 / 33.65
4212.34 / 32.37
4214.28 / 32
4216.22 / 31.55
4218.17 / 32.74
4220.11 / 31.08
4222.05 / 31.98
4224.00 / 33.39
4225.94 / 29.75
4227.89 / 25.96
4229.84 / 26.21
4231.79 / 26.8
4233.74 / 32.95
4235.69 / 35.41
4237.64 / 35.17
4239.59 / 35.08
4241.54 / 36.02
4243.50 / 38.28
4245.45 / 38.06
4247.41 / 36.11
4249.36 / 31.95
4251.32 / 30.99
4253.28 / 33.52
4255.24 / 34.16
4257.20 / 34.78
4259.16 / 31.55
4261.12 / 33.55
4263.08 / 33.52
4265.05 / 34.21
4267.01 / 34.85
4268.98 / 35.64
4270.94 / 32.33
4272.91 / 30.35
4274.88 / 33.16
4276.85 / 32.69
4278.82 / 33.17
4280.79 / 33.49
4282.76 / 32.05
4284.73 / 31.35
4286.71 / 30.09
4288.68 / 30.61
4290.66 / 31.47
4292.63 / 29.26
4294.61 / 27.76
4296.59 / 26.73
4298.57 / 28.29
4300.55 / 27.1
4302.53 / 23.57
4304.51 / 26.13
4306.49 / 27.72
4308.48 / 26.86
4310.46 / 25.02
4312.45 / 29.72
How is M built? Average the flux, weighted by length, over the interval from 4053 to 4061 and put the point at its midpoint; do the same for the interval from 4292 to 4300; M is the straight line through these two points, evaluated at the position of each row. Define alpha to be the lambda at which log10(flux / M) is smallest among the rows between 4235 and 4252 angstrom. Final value 4251.32 angstrom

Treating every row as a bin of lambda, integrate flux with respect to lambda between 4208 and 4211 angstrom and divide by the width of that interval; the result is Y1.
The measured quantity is 33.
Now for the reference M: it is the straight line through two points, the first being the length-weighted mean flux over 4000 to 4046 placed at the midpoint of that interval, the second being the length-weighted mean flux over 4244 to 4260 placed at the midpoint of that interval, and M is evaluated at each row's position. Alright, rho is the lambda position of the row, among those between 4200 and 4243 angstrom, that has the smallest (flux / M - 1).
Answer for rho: 4227.89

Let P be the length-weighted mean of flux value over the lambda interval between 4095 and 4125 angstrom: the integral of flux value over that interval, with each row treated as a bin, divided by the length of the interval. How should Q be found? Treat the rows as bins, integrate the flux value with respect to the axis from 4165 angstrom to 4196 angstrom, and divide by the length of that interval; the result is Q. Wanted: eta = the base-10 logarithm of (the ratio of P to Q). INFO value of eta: 0.007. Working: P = 28.9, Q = 28.5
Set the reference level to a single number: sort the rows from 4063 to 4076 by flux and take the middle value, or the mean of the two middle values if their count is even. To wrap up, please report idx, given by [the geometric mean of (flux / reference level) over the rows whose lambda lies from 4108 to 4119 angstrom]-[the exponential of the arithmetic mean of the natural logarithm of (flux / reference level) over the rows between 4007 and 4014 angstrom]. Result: 0.01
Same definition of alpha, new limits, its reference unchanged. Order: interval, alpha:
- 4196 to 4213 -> 4196.85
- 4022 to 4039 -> 4028.32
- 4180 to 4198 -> 4181.42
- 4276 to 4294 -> 4292.63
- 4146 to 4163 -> 4152.63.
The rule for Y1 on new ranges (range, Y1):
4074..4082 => 27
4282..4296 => 30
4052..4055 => 28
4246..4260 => 33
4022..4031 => 29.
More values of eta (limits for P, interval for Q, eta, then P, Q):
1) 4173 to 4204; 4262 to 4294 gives -0.062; 28.0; 32.3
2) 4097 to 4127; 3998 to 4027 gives -0.018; 28.7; 30.0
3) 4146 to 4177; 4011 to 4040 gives -0.014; 28.5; 29.5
